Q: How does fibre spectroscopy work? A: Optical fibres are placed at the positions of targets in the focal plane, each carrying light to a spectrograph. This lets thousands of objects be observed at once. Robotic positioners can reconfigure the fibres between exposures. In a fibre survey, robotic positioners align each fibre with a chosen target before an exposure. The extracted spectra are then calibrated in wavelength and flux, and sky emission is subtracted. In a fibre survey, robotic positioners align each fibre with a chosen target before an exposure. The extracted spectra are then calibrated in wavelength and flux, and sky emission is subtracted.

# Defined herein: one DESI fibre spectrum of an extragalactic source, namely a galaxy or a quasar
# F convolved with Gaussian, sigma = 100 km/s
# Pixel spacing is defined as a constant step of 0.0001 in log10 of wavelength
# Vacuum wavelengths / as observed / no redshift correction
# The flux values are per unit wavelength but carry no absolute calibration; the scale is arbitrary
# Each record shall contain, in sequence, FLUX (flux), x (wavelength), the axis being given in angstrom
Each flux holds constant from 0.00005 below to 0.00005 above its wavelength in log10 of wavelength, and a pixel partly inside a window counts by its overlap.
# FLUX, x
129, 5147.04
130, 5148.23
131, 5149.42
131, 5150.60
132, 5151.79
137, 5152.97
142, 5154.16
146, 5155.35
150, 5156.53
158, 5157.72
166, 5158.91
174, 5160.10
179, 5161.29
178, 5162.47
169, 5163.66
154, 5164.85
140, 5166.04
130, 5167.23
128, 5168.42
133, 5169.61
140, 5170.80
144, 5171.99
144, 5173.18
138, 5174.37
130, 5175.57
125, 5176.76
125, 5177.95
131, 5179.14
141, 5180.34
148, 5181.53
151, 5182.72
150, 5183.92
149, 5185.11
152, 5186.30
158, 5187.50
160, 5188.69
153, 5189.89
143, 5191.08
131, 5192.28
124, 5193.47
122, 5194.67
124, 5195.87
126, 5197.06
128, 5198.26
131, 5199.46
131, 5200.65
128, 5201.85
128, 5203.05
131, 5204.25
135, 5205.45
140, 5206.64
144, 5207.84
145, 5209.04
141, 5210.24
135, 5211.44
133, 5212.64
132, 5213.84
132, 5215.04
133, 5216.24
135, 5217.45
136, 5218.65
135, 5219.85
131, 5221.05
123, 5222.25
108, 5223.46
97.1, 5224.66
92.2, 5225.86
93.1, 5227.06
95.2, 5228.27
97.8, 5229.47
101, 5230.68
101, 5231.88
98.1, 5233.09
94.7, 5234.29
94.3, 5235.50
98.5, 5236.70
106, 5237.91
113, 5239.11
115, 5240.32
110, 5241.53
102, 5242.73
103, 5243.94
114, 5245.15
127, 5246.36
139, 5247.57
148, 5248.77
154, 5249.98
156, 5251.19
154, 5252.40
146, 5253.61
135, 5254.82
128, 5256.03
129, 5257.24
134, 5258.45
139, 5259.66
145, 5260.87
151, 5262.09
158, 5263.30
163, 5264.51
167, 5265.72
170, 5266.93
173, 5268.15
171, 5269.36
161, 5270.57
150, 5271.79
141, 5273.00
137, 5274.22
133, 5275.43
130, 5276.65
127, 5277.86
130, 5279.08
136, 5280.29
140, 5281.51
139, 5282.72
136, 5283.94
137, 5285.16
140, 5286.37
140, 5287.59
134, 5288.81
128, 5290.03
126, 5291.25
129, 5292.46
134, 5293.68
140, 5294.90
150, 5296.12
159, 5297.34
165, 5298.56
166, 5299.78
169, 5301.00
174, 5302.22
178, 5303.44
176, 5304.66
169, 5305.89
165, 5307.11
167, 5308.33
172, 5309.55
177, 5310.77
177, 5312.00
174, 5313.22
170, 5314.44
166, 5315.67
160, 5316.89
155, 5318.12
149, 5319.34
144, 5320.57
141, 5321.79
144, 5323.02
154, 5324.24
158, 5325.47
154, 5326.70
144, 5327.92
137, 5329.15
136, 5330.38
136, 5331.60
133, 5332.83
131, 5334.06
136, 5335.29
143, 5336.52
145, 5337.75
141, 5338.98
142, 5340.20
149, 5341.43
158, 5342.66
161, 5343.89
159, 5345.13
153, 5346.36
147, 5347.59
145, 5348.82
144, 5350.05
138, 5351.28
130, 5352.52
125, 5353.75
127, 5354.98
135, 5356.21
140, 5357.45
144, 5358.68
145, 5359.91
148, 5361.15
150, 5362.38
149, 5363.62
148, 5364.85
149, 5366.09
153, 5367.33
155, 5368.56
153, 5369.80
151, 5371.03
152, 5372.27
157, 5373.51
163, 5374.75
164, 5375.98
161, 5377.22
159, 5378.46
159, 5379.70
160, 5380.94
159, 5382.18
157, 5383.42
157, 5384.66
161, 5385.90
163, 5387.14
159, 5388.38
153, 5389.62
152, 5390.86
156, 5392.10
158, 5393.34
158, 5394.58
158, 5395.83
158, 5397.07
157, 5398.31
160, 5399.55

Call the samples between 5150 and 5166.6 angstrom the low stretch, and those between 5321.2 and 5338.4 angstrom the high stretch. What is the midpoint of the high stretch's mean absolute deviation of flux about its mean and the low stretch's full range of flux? 27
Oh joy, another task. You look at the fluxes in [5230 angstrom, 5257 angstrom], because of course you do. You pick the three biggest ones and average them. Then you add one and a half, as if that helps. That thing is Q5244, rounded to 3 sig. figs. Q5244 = 156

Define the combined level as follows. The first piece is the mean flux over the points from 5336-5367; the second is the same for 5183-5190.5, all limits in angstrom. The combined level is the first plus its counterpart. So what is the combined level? 298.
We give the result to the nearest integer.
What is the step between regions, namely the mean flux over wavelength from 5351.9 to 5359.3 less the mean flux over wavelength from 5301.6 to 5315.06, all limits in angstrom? -39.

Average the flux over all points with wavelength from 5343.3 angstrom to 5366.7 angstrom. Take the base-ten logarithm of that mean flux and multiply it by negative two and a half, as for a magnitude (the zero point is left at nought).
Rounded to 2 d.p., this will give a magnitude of -5.40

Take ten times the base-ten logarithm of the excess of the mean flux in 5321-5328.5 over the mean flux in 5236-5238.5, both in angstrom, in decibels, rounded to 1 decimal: 16.7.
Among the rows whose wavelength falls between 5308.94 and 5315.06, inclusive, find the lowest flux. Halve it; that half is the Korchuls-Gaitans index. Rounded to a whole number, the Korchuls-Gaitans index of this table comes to 85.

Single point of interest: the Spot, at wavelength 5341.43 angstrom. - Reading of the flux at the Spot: 149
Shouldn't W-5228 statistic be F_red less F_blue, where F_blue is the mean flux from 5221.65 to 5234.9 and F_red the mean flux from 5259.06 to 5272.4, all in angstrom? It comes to 59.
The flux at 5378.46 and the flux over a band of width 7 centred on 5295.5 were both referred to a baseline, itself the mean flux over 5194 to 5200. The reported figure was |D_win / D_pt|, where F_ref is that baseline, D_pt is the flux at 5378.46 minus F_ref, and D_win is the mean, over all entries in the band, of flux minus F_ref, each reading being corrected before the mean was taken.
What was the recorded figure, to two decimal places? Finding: 0.61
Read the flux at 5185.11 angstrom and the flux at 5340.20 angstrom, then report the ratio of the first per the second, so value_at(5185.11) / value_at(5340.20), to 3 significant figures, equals 1.05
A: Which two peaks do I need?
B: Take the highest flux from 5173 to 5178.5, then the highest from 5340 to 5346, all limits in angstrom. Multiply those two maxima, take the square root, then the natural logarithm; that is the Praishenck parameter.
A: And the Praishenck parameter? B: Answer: 5.03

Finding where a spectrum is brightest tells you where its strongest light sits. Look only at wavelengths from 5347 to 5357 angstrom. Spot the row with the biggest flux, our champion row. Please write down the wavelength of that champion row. 5347.59 angstrom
